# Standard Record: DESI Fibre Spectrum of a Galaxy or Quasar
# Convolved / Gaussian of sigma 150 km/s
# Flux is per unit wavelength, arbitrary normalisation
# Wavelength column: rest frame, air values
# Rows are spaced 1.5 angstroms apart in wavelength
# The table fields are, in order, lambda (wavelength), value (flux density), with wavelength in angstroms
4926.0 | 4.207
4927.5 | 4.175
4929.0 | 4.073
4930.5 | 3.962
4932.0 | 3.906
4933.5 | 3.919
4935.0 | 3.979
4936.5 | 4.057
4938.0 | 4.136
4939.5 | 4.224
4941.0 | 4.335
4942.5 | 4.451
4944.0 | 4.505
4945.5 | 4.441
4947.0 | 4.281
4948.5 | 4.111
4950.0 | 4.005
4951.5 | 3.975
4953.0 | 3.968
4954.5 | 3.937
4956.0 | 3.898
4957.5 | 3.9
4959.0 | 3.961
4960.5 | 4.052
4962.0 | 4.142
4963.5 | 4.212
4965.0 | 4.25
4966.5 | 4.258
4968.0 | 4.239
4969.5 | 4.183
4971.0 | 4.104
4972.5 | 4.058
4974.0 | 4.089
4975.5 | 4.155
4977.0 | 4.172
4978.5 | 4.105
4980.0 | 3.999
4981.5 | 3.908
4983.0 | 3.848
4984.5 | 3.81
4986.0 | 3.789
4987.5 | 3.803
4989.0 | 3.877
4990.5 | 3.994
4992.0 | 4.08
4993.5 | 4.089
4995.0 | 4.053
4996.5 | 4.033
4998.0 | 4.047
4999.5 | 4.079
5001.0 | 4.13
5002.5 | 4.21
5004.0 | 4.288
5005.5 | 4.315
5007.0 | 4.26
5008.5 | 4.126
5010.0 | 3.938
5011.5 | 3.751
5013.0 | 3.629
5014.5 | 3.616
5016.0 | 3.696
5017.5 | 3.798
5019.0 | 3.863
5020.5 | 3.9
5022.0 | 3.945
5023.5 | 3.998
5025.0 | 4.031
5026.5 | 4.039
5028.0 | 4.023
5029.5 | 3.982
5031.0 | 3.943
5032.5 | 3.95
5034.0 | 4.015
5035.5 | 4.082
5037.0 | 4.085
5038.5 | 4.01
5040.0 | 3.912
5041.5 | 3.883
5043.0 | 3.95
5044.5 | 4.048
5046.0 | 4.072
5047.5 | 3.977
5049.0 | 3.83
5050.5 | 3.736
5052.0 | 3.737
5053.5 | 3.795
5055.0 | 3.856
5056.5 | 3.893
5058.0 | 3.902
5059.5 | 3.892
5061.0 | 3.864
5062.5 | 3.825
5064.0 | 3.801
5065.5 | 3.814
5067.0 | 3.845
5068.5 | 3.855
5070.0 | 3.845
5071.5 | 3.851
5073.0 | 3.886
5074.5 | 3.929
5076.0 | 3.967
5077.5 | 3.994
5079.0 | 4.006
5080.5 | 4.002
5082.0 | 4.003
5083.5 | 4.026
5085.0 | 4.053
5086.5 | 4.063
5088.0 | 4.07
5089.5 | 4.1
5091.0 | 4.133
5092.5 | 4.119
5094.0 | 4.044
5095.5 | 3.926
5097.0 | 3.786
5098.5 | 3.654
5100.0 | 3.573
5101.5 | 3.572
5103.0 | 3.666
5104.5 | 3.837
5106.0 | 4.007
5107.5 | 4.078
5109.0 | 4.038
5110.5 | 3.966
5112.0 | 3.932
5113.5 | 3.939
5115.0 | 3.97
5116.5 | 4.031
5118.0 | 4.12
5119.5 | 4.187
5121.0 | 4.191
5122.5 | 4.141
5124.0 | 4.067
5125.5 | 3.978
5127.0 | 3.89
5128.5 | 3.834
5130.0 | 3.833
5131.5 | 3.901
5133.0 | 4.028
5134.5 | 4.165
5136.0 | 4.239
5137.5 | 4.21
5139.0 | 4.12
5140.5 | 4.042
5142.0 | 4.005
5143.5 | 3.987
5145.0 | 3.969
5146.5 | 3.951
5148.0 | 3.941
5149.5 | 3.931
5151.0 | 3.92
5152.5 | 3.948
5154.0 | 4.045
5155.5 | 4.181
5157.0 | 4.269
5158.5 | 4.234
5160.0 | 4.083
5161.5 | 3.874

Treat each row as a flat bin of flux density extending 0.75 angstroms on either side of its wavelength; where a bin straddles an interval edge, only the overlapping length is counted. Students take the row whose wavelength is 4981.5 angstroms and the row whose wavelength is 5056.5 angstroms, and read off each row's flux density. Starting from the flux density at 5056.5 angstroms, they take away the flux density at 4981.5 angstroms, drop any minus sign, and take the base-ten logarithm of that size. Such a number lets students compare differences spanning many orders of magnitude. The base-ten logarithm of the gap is -1.8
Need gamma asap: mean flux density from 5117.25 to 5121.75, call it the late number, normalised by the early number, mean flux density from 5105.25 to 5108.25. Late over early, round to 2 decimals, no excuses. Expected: 1.03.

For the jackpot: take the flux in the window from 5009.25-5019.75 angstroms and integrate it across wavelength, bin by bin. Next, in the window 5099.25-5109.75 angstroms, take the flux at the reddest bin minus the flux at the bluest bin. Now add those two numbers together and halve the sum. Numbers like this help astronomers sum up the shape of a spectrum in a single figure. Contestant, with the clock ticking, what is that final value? 20.0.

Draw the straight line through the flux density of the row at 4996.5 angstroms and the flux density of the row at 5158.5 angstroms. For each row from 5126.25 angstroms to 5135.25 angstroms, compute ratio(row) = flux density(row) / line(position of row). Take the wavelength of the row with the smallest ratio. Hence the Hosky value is 5130.0 angstroms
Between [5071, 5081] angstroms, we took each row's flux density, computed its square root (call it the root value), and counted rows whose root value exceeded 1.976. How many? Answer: 5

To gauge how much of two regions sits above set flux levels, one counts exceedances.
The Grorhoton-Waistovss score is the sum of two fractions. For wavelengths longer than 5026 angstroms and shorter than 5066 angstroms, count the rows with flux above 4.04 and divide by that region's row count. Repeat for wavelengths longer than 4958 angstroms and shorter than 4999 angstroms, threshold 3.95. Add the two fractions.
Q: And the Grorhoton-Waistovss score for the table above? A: 0.93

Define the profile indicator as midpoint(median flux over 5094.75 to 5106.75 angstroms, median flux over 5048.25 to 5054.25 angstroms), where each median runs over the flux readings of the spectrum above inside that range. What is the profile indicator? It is 3.75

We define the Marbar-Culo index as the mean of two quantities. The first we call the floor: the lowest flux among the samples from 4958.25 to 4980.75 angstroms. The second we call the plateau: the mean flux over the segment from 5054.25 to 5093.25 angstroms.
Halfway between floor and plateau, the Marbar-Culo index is 3.95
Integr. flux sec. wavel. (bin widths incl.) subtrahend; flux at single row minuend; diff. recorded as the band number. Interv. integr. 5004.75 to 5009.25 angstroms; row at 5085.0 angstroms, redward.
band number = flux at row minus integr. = -15.00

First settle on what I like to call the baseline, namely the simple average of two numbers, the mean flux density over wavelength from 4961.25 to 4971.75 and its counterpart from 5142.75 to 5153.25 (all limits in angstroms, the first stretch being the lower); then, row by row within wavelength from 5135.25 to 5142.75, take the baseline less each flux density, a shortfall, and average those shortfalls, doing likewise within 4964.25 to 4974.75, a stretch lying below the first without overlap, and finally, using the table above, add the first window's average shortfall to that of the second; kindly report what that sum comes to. -0.14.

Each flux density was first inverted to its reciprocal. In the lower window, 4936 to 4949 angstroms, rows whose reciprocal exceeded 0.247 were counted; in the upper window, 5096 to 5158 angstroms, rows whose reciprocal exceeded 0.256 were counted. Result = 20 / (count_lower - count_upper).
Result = -2.0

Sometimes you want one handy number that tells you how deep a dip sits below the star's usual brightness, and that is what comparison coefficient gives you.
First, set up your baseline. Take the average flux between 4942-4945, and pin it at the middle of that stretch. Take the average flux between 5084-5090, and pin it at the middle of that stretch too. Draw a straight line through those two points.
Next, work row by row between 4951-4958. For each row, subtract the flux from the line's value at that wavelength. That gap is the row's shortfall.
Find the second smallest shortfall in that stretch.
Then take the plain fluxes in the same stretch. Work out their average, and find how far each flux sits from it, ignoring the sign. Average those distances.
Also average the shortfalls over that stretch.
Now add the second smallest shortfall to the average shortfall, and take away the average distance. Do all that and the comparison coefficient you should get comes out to 1.0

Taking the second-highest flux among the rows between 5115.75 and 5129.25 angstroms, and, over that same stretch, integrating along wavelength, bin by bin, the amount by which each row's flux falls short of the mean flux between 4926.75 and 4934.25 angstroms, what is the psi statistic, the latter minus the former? -4.8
